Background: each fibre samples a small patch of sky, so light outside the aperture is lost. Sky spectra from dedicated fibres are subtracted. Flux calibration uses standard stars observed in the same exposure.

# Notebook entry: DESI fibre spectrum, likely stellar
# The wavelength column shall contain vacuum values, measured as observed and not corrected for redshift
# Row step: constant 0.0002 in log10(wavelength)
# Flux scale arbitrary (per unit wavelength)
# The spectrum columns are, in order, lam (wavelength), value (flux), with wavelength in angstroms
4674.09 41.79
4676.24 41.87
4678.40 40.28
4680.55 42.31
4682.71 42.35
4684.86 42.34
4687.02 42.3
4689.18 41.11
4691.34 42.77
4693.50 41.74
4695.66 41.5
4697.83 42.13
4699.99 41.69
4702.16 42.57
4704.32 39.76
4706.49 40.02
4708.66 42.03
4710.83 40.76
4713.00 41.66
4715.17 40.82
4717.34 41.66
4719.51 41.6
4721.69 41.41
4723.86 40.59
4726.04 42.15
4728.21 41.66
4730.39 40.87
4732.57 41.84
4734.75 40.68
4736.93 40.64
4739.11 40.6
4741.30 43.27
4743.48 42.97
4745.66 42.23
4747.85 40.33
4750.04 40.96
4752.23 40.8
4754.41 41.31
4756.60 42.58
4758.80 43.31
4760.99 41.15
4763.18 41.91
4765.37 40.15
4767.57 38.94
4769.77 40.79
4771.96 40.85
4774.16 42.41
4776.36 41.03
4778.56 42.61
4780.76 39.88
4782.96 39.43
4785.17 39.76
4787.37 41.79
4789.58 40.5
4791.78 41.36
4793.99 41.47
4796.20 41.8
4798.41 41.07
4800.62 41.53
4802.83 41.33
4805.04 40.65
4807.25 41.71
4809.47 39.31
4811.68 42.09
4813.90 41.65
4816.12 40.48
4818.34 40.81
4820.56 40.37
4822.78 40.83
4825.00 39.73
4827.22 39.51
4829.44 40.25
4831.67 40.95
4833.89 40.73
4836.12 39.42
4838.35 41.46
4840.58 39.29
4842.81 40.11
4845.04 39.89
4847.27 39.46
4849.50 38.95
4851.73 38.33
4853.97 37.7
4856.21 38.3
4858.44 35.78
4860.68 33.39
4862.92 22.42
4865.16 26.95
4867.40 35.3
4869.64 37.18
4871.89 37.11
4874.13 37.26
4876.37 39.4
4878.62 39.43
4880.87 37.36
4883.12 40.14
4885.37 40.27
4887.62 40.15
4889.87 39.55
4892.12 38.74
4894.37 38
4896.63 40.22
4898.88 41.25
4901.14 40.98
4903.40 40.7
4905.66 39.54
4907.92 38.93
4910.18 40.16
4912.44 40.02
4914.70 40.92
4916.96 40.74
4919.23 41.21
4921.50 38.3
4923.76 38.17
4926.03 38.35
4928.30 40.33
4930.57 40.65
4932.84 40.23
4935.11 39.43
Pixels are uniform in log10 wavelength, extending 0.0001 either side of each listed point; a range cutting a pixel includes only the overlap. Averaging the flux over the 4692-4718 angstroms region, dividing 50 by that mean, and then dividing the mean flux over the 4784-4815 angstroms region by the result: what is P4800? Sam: 34.0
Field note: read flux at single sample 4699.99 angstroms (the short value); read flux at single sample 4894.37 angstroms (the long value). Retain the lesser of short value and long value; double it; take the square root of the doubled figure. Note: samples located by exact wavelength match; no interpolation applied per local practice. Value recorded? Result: 8.72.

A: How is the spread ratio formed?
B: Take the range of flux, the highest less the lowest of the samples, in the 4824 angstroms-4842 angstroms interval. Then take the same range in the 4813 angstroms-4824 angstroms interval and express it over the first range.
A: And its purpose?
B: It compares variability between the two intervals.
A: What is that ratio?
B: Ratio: 0.59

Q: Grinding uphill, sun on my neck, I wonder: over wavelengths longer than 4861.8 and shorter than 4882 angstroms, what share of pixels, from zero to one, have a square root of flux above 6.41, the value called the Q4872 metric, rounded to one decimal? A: 0.0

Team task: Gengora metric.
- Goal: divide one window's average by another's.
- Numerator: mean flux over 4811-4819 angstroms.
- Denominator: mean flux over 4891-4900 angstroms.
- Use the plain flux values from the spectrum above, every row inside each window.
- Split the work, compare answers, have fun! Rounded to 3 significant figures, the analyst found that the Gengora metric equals 1.04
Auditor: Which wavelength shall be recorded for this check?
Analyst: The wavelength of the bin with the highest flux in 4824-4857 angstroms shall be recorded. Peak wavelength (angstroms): 4838.35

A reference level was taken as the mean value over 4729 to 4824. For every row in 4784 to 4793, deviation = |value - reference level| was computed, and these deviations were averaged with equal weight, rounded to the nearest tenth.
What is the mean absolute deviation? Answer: 0.7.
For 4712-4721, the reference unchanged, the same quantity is 0.4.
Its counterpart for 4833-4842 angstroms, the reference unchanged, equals 1.1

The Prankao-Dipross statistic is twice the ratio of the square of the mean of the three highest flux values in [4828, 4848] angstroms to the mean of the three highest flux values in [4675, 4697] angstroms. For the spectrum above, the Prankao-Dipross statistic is 79.3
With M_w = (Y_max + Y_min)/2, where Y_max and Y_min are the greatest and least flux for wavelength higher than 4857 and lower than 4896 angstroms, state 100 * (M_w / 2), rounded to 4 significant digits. 1567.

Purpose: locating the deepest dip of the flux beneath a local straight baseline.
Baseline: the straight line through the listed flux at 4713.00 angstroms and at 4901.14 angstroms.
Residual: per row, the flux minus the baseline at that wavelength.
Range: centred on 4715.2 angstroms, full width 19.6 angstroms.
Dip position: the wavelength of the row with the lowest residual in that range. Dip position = 4706.49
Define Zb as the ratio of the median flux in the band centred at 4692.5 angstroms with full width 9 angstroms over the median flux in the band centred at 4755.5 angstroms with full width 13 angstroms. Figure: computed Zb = 1.01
